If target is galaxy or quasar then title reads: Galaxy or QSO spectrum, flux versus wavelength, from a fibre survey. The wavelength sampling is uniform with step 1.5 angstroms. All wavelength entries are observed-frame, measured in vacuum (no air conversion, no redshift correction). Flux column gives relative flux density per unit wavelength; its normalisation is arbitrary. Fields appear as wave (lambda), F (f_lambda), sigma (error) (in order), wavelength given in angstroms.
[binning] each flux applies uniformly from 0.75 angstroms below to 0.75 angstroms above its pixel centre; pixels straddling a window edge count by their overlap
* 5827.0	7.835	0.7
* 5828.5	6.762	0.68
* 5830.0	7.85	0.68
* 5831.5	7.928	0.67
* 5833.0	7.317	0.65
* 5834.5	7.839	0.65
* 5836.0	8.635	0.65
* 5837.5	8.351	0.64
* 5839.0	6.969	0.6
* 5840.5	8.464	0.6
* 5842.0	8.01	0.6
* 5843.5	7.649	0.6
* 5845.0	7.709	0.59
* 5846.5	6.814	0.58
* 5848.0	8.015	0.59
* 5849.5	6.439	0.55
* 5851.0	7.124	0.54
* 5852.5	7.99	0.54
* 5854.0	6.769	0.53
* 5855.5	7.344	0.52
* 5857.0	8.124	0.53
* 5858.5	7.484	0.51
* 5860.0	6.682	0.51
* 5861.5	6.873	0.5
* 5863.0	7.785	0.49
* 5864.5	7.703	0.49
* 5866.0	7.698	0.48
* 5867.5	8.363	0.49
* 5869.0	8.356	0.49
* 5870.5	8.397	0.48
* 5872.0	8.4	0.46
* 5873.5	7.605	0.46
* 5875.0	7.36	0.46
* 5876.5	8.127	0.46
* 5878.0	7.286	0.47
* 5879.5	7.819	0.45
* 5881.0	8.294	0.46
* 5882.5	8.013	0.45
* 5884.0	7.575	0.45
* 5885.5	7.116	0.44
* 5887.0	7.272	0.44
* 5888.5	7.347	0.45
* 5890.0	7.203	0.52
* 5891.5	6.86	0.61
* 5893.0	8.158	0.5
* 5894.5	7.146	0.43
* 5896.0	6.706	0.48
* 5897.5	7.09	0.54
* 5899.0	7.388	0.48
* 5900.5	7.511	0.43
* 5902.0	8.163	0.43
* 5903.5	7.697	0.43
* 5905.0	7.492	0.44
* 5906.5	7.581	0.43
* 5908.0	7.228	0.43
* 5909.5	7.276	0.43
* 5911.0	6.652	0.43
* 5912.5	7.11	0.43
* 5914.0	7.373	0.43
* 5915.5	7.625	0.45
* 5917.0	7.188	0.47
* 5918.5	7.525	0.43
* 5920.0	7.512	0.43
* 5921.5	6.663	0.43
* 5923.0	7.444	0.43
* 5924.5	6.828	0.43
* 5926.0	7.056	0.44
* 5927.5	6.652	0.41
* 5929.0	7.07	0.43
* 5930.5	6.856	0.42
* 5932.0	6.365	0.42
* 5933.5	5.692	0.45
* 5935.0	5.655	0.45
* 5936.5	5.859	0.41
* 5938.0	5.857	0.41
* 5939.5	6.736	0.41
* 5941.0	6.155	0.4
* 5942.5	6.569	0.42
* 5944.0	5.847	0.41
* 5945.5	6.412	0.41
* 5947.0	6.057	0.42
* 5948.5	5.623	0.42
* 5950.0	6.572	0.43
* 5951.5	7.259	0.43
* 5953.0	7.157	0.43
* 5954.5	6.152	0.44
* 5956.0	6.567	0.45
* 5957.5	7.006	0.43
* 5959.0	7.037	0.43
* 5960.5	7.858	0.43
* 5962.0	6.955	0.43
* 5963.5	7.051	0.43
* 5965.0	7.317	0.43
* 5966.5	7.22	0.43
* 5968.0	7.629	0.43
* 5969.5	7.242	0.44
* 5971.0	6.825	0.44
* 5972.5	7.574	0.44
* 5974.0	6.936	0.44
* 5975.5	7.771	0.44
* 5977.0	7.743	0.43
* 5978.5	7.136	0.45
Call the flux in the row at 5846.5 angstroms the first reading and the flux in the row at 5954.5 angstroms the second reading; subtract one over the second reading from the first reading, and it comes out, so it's 6.7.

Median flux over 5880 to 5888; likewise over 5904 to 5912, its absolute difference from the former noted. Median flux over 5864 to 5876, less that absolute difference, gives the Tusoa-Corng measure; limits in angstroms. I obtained 7.7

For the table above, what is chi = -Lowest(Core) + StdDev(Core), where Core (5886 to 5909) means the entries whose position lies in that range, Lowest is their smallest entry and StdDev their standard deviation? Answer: -6.3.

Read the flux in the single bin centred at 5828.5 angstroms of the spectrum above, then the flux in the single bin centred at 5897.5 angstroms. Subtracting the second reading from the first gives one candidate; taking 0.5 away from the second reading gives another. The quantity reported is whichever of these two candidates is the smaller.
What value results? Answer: -0.3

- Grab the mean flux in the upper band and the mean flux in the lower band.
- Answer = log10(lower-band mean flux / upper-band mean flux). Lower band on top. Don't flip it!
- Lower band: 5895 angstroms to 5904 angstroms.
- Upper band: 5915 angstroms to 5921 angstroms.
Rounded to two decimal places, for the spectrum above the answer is 0.00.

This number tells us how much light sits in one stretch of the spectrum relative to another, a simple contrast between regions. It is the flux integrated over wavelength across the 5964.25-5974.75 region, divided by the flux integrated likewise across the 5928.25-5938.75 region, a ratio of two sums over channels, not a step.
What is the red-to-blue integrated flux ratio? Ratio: 1.17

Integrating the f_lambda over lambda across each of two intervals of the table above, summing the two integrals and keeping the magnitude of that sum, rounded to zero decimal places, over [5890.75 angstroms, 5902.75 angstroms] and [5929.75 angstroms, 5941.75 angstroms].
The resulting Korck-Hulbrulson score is 162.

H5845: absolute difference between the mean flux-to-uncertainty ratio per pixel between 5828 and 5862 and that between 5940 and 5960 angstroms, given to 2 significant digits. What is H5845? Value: 2.4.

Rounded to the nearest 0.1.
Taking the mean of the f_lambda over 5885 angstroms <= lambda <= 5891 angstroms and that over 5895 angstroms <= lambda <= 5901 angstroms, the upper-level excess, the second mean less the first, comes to -0.1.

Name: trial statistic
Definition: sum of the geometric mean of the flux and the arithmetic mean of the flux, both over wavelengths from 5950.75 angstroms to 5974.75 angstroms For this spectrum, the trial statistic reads 14.2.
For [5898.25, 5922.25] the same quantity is 14.7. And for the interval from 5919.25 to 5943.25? 13.1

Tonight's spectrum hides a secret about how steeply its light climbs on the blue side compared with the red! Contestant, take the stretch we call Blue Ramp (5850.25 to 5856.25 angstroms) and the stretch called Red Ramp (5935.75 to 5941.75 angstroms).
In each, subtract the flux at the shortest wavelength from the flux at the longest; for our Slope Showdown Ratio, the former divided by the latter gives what 0.7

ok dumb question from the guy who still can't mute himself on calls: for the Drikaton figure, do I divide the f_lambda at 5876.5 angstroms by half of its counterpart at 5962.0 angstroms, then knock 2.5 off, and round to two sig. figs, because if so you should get -0.16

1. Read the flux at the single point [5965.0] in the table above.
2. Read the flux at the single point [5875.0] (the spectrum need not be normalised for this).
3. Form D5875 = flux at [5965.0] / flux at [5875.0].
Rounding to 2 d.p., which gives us 0.99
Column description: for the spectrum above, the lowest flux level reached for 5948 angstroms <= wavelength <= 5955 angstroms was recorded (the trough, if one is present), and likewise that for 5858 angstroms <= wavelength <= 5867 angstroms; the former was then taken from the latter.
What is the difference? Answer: 1.1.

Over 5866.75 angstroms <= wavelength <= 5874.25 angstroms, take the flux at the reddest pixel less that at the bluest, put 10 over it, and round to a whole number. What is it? -13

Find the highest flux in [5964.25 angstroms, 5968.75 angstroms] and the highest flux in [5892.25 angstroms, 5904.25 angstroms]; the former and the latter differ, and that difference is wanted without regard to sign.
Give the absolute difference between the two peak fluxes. 0.53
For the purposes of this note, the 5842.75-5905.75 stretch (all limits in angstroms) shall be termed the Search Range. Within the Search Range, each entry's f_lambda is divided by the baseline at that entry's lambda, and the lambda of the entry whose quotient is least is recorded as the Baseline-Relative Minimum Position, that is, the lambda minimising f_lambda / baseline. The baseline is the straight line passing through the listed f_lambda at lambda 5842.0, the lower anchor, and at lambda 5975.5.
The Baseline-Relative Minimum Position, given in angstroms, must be 5849.5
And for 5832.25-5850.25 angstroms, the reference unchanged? 5849.5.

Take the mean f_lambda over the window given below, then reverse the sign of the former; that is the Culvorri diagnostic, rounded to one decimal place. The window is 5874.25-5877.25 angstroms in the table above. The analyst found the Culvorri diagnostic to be -7.7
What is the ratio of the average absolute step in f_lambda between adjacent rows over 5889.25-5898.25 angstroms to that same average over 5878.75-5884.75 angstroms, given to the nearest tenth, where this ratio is 1.7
